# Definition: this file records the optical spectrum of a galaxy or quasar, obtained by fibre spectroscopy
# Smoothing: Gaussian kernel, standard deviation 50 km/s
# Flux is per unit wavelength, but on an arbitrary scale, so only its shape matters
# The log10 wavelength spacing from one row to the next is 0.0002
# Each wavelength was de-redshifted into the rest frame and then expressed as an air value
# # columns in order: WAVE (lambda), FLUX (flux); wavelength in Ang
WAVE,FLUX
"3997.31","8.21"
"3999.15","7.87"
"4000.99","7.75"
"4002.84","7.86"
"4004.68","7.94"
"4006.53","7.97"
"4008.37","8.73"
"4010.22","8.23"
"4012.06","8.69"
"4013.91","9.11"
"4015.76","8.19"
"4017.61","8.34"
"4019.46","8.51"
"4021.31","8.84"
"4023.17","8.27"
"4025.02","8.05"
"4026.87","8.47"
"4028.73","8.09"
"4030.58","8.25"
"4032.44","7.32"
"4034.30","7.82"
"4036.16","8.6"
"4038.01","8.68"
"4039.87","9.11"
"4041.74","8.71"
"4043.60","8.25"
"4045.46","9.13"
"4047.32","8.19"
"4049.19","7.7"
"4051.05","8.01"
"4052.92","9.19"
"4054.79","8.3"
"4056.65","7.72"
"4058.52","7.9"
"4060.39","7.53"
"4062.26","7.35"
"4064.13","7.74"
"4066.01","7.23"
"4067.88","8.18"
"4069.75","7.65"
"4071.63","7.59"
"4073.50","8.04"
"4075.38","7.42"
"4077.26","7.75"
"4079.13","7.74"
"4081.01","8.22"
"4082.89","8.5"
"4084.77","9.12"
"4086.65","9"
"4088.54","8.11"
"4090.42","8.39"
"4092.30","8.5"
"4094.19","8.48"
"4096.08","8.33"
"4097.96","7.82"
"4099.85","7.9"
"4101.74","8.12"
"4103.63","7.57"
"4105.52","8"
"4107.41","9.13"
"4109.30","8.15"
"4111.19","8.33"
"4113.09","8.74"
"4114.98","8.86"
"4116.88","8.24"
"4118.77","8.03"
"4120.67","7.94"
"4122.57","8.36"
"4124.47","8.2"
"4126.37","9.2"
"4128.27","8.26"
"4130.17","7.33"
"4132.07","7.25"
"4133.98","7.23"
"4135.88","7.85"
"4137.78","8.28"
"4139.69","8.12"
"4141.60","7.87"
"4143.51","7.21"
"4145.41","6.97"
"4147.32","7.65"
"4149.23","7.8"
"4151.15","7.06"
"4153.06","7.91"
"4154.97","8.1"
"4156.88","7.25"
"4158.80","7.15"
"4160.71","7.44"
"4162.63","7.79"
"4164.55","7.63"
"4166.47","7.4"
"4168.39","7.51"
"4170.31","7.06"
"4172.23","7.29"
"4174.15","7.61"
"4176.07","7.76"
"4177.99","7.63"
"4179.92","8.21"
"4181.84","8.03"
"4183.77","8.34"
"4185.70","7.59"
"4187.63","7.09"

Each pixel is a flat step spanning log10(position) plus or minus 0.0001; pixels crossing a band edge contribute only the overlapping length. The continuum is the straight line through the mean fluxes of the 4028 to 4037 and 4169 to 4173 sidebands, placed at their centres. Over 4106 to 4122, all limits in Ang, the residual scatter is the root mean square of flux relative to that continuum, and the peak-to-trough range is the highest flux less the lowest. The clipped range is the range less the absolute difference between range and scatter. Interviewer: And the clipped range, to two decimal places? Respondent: 0.98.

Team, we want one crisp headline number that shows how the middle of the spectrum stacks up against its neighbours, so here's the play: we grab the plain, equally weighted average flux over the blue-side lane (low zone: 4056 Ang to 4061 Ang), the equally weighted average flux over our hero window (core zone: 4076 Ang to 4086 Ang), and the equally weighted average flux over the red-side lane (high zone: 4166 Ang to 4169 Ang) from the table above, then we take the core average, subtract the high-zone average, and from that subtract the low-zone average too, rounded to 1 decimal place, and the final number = -6.9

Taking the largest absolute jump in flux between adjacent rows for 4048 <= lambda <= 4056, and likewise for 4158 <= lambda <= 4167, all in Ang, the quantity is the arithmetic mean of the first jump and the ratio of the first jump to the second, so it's 2.28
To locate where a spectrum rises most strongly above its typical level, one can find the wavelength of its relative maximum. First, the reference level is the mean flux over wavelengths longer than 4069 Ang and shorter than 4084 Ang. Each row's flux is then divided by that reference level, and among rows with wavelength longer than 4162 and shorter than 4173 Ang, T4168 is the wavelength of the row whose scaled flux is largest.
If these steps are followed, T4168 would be 4162.63 Ang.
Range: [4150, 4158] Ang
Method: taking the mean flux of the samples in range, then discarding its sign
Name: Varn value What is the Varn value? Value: 7.6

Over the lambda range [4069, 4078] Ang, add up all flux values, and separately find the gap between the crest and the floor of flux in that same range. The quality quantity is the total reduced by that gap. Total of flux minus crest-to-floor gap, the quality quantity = 37.8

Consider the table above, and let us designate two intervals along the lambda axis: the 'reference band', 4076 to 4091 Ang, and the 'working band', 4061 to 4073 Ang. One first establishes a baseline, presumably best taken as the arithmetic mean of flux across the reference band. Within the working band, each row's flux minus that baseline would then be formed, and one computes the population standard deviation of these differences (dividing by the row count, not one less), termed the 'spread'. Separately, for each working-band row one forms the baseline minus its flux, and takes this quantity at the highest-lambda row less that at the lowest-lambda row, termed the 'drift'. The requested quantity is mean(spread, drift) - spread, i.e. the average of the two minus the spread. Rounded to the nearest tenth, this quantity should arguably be -0.3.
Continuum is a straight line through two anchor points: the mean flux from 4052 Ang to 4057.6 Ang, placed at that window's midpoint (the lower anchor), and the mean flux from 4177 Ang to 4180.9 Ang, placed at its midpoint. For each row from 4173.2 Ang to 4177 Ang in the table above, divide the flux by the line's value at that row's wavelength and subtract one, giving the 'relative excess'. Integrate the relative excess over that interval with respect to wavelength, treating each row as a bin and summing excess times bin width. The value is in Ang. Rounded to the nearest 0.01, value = -0.12 Ang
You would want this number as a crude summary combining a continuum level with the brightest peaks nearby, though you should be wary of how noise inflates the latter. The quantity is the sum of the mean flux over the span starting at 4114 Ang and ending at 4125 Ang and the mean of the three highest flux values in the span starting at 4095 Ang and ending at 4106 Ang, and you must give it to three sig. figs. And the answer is 16.4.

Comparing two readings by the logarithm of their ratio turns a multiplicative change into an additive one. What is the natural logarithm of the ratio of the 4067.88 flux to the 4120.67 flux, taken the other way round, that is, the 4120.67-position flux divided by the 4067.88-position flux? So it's -0.030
